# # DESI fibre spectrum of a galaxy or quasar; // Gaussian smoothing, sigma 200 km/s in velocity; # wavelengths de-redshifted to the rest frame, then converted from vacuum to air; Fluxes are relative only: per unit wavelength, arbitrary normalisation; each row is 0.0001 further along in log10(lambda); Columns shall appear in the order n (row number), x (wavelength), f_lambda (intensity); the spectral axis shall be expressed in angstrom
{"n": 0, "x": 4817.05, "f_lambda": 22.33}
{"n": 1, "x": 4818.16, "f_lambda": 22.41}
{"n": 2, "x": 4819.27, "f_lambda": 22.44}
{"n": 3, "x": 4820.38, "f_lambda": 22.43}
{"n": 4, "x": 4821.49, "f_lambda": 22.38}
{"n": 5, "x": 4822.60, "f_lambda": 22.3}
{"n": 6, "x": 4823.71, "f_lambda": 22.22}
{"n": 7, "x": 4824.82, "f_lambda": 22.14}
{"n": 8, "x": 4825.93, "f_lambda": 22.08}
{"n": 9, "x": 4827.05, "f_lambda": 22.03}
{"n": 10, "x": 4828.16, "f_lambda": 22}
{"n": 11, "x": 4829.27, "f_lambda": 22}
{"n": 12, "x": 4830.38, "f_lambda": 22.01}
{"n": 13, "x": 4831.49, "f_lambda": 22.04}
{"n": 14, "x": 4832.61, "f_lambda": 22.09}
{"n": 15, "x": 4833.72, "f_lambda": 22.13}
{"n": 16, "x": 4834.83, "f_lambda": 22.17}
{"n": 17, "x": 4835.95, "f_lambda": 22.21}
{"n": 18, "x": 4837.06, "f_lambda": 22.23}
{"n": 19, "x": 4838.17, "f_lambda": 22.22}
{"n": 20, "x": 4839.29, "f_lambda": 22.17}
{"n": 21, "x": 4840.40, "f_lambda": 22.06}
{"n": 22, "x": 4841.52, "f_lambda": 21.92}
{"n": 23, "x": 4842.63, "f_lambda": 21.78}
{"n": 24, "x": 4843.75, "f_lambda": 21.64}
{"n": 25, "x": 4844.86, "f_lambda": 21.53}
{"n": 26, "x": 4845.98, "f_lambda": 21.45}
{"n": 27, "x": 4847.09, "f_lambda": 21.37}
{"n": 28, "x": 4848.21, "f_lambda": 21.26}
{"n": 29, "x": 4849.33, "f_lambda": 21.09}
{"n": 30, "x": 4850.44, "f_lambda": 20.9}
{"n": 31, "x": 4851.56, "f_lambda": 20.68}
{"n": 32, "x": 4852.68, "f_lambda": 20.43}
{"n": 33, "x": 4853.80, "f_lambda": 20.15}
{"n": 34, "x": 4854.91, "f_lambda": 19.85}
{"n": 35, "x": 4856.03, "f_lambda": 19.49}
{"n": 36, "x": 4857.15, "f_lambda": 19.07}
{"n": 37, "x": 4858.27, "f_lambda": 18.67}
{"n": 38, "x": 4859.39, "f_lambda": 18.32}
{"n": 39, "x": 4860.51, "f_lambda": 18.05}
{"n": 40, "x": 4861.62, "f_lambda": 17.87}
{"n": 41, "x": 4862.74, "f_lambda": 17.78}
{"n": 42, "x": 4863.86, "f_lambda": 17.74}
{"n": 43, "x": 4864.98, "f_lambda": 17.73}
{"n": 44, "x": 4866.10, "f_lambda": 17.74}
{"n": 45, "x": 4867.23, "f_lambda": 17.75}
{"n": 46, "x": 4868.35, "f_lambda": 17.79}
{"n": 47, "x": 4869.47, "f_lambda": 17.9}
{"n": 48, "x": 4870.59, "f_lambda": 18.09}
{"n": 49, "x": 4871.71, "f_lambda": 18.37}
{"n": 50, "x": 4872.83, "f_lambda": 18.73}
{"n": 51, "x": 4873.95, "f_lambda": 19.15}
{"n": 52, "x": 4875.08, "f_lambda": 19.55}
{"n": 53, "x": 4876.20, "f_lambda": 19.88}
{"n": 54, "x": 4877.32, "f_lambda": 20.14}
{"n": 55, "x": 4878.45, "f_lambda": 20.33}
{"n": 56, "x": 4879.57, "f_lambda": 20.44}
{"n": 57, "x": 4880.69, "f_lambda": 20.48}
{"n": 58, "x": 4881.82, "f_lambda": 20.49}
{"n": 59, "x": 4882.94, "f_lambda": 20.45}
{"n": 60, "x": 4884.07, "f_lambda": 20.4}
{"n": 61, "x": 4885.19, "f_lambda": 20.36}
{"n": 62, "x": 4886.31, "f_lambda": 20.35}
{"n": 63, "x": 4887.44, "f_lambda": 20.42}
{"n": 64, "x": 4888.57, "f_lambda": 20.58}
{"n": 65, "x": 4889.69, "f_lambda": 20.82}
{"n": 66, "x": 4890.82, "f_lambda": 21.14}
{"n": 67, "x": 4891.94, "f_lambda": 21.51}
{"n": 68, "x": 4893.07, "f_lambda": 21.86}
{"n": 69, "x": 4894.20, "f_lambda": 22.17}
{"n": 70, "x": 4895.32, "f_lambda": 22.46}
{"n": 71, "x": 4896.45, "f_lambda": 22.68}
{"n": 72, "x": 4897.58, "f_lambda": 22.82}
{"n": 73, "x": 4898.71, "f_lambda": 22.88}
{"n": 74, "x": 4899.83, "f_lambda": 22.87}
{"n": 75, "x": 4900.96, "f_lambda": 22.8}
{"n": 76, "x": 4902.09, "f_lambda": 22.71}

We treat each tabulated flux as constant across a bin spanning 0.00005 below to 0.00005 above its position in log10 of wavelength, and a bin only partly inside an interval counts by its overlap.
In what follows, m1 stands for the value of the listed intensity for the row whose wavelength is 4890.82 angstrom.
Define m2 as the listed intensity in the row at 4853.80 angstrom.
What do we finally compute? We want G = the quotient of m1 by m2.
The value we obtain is 1.05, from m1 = 21.14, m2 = 20.15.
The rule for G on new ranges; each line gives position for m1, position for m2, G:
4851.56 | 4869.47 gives 1.16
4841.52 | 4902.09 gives 0.97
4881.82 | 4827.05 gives 0.93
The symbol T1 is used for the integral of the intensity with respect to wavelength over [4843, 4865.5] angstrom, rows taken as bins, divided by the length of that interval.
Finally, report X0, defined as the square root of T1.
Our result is 4.45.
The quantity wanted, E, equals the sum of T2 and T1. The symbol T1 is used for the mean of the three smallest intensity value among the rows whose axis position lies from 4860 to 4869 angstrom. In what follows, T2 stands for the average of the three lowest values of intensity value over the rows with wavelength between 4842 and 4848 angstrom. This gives 39.2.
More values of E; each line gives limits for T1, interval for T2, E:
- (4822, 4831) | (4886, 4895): 42.5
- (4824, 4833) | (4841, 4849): 43.4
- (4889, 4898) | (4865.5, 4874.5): 38.9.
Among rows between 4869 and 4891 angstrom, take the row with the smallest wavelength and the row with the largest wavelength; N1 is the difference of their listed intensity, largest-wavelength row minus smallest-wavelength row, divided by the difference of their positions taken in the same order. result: 0.15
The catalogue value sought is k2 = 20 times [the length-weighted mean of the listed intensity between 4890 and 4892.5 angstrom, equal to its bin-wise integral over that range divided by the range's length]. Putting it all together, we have 426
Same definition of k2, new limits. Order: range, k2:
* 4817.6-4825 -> 447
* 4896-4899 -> 455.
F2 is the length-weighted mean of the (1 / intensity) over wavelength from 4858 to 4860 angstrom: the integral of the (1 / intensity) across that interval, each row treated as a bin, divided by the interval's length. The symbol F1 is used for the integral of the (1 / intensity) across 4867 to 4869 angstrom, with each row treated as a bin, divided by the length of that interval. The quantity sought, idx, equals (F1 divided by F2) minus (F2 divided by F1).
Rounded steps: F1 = 0.056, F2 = 0.054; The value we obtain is 0.08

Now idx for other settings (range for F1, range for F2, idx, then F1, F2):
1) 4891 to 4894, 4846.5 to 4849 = -0.03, 0.046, 0.047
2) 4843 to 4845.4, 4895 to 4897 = 0.09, 0.046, 0.044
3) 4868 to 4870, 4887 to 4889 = 0.28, 0.056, 0.049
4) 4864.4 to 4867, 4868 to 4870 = 0.00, 0.056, 0.056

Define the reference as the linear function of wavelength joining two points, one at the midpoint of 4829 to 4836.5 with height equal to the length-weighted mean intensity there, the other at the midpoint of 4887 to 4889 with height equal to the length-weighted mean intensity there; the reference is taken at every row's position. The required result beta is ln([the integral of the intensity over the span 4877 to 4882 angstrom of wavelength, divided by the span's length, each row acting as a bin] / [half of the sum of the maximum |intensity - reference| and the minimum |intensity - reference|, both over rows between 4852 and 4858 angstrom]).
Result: 2.5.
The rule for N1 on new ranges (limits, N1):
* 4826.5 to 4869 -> -0.10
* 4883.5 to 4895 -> 0.17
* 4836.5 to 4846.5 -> -0.09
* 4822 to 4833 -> -0.02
